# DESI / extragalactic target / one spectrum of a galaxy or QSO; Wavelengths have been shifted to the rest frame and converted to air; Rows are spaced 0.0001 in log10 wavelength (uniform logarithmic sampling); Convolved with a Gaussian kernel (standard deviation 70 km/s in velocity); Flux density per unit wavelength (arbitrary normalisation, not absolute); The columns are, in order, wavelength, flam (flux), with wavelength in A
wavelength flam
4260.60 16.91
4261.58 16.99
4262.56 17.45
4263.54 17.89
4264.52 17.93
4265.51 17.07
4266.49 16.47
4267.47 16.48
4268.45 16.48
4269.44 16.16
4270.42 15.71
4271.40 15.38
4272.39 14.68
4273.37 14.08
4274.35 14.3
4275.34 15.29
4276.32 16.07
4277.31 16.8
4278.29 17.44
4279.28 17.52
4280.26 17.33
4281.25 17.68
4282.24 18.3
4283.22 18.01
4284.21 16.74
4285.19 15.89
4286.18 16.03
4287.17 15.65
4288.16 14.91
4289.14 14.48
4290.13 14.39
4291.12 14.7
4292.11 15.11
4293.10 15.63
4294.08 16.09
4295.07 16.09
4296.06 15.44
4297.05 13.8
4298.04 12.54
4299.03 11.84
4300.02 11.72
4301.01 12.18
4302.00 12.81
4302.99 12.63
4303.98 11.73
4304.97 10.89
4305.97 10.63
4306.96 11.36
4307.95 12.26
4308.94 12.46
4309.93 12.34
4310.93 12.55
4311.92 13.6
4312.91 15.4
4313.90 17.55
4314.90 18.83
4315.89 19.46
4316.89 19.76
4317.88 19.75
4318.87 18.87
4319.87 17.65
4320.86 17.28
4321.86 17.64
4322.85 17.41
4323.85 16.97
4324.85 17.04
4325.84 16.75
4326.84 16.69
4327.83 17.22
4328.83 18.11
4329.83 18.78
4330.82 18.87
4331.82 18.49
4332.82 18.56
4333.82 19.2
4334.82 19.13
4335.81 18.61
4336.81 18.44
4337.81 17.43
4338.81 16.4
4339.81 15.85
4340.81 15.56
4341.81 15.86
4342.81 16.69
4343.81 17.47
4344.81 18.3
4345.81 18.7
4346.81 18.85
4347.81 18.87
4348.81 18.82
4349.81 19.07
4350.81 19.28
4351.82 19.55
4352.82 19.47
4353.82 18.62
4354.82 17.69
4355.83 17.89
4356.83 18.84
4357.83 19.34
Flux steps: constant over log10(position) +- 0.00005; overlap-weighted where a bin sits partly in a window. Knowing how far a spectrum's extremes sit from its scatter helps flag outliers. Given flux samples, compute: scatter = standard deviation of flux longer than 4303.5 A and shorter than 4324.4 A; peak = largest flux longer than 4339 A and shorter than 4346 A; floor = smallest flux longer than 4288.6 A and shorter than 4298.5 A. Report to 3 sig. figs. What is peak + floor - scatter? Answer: 28.0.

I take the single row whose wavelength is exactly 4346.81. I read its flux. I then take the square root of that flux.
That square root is 4.3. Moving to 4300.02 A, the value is 3.4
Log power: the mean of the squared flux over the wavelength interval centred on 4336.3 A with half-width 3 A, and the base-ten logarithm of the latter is 2.52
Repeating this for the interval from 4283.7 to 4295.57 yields 2.38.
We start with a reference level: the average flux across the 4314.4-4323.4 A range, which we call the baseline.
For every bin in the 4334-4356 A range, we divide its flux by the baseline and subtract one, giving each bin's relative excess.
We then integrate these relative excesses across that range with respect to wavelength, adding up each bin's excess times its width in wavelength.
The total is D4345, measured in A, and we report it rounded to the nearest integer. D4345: -1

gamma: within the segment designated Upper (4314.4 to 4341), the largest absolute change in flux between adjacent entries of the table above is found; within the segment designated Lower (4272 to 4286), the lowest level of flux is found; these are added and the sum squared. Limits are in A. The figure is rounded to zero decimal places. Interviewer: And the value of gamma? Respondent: 234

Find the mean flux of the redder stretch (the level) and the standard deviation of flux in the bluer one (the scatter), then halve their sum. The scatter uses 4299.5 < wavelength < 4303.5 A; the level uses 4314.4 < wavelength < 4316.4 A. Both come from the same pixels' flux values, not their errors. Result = 9.8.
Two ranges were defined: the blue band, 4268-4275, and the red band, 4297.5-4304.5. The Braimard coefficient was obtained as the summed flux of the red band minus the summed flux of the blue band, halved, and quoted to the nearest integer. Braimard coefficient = -11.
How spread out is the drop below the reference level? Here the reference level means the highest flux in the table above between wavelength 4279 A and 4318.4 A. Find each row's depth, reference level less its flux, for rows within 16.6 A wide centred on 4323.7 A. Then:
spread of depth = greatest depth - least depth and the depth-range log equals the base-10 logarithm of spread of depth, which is 0.5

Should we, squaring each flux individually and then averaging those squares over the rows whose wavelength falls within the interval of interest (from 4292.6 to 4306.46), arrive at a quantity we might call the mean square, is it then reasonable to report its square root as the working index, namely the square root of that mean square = 13.3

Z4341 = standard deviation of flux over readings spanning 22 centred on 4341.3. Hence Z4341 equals 1.2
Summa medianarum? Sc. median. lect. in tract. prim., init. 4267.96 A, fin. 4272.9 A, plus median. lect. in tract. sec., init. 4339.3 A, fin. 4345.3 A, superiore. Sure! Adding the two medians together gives 32.0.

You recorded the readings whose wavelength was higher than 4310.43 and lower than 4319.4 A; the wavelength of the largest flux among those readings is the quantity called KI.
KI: 4316.89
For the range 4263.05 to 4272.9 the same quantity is 4264.52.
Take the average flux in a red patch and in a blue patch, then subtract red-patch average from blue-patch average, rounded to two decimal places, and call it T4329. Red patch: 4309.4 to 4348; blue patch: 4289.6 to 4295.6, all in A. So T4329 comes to -2.12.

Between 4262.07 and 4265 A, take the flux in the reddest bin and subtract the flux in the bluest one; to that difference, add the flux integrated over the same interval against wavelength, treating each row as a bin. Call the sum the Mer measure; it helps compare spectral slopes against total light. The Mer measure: 53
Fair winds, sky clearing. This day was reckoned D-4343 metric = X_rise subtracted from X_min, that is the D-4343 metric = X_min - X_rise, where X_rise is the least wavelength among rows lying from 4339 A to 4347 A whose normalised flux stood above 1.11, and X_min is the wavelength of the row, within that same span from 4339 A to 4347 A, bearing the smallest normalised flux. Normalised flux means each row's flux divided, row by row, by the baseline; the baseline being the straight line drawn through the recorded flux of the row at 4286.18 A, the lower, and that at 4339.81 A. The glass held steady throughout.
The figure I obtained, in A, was -4.0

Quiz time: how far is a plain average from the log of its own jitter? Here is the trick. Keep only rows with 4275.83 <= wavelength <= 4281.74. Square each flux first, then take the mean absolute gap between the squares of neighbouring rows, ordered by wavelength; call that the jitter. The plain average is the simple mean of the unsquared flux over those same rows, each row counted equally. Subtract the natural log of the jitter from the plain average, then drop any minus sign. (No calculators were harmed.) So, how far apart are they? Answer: 14.5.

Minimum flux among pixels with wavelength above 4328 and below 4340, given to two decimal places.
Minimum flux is 15.85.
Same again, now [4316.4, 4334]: 16.69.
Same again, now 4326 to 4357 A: 15.56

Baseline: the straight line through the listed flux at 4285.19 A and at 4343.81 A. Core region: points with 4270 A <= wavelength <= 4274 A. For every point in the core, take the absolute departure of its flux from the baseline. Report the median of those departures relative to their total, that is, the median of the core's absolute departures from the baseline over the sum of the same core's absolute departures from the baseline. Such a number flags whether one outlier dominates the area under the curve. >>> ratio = 0.20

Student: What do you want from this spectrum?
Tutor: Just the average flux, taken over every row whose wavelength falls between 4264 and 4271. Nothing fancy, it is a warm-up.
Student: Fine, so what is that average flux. 16.6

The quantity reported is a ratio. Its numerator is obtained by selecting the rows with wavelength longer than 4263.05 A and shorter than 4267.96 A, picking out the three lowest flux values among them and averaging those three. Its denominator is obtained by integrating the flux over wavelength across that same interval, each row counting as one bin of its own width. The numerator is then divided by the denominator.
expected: 0.1978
